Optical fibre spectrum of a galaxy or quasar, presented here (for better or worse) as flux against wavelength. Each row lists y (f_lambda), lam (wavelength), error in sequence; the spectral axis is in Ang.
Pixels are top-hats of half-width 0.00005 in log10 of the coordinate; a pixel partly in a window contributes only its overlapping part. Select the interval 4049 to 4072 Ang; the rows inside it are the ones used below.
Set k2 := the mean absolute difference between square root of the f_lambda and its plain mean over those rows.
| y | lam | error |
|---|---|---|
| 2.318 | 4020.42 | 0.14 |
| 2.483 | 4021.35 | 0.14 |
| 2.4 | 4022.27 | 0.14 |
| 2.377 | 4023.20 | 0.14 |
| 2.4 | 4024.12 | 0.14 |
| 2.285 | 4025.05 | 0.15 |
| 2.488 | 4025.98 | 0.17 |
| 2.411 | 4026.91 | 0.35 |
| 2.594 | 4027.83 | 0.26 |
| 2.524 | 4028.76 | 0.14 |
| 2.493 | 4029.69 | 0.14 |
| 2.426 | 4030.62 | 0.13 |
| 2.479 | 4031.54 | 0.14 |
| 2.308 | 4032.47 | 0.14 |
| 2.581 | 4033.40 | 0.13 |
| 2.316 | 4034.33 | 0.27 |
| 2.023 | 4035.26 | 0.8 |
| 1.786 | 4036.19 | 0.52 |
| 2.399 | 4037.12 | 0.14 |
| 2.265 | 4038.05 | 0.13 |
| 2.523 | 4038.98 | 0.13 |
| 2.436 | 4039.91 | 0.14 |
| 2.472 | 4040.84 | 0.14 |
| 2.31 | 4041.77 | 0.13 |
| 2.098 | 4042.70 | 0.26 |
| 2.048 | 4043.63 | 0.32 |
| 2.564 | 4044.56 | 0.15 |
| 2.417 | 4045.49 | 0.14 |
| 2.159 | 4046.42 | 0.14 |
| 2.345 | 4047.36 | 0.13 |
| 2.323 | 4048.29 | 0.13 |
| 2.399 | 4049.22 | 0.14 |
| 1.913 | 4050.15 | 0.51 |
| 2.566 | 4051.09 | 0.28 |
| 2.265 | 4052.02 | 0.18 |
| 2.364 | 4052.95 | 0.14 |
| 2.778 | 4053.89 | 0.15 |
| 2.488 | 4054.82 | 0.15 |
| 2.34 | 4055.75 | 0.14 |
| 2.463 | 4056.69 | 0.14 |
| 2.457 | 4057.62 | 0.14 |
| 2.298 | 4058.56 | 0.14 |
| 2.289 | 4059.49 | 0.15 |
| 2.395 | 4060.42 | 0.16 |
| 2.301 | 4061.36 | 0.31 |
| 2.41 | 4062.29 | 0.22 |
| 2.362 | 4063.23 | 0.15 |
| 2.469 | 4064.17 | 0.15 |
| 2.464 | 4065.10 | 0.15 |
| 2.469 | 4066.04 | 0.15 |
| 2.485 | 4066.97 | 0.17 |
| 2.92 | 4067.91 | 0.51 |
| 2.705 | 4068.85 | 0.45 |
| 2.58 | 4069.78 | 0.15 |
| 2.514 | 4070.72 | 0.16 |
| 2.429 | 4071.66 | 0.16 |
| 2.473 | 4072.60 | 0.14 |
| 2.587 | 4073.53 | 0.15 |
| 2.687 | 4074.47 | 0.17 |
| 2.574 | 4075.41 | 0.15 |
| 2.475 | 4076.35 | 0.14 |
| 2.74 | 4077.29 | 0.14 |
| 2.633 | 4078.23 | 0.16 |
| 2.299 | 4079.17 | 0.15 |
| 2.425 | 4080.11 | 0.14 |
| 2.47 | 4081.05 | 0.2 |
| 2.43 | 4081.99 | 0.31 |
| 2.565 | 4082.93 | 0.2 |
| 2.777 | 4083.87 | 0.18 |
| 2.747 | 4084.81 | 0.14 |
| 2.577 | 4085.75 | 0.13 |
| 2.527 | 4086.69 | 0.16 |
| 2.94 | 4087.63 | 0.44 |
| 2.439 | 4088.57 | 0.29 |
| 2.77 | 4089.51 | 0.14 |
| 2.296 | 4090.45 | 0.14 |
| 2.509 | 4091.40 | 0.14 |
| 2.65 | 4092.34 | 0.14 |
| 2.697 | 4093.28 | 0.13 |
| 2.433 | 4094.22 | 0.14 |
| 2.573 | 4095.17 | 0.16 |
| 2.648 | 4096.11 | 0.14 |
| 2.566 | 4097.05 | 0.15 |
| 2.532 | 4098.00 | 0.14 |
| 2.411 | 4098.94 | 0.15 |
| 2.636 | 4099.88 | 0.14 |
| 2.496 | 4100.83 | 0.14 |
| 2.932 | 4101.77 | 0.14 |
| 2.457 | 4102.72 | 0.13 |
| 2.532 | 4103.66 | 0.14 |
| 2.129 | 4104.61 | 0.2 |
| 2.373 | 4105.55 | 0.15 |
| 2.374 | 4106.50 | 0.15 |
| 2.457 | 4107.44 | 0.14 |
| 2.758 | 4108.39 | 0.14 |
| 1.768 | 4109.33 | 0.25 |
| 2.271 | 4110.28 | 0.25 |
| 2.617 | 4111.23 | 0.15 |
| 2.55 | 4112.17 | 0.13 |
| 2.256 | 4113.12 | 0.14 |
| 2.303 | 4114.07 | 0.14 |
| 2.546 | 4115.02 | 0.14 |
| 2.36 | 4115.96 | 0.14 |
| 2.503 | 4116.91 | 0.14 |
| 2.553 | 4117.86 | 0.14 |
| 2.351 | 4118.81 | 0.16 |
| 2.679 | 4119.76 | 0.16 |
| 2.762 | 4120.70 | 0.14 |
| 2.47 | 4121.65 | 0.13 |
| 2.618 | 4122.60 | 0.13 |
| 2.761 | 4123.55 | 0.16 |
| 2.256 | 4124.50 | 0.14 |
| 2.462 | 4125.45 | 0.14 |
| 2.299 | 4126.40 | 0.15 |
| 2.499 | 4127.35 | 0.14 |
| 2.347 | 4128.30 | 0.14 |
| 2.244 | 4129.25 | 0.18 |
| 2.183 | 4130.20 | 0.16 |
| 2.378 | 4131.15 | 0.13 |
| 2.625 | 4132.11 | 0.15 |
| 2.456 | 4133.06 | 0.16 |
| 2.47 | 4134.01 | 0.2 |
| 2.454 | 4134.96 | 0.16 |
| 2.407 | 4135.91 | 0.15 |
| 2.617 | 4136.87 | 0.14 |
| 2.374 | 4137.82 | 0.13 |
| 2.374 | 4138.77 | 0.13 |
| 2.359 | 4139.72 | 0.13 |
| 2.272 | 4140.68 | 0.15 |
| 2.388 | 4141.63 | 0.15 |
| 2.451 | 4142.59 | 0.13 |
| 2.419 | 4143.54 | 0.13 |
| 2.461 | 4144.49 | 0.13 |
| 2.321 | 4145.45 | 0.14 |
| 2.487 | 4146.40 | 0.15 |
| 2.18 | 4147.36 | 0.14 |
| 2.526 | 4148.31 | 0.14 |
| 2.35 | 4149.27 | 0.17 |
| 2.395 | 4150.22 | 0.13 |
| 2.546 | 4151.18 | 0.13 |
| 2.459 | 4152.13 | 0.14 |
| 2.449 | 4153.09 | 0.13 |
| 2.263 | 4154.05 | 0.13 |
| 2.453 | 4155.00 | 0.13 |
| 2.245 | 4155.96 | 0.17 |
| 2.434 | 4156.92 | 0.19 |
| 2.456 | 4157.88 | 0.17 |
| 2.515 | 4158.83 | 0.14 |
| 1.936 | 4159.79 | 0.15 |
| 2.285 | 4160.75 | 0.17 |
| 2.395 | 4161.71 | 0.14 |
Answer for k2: 0.040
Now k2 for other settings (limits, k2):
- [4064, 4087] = 0.034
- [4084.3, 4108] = 0.043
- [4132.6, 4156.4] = 0.025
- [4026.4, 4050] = 0.049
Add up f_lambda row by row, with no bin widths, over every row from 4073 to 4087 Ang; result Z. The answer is 38.5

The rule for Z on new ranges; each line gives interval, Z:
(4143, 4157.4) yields 36.0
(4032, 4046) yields 34.5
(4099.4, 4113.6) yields 36.6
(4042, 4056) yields 35.1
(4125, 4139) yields 36.2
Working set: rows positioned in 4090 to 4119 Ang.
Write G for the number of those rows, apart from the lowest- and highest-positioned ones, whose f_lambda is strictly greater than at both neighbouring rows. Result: 9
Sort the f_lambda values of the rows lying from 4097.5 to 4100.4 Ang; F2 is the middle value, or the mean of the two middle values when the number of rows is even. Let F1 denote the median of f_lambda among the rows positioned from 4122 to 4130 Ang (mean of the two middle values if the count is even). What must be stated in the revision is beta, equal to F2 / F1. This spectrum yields 1.05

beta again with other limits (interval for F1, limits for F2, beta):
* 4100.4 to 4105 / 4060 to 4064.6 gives 0.96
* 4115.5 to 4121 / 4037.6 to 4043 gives 0.94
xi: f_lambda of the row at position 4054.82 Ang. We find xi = 2.488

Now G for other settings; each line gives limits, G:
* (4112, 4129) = 6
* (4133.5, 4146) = 3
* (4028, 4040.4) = 4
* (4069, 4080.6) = 2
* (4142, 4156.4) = 5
